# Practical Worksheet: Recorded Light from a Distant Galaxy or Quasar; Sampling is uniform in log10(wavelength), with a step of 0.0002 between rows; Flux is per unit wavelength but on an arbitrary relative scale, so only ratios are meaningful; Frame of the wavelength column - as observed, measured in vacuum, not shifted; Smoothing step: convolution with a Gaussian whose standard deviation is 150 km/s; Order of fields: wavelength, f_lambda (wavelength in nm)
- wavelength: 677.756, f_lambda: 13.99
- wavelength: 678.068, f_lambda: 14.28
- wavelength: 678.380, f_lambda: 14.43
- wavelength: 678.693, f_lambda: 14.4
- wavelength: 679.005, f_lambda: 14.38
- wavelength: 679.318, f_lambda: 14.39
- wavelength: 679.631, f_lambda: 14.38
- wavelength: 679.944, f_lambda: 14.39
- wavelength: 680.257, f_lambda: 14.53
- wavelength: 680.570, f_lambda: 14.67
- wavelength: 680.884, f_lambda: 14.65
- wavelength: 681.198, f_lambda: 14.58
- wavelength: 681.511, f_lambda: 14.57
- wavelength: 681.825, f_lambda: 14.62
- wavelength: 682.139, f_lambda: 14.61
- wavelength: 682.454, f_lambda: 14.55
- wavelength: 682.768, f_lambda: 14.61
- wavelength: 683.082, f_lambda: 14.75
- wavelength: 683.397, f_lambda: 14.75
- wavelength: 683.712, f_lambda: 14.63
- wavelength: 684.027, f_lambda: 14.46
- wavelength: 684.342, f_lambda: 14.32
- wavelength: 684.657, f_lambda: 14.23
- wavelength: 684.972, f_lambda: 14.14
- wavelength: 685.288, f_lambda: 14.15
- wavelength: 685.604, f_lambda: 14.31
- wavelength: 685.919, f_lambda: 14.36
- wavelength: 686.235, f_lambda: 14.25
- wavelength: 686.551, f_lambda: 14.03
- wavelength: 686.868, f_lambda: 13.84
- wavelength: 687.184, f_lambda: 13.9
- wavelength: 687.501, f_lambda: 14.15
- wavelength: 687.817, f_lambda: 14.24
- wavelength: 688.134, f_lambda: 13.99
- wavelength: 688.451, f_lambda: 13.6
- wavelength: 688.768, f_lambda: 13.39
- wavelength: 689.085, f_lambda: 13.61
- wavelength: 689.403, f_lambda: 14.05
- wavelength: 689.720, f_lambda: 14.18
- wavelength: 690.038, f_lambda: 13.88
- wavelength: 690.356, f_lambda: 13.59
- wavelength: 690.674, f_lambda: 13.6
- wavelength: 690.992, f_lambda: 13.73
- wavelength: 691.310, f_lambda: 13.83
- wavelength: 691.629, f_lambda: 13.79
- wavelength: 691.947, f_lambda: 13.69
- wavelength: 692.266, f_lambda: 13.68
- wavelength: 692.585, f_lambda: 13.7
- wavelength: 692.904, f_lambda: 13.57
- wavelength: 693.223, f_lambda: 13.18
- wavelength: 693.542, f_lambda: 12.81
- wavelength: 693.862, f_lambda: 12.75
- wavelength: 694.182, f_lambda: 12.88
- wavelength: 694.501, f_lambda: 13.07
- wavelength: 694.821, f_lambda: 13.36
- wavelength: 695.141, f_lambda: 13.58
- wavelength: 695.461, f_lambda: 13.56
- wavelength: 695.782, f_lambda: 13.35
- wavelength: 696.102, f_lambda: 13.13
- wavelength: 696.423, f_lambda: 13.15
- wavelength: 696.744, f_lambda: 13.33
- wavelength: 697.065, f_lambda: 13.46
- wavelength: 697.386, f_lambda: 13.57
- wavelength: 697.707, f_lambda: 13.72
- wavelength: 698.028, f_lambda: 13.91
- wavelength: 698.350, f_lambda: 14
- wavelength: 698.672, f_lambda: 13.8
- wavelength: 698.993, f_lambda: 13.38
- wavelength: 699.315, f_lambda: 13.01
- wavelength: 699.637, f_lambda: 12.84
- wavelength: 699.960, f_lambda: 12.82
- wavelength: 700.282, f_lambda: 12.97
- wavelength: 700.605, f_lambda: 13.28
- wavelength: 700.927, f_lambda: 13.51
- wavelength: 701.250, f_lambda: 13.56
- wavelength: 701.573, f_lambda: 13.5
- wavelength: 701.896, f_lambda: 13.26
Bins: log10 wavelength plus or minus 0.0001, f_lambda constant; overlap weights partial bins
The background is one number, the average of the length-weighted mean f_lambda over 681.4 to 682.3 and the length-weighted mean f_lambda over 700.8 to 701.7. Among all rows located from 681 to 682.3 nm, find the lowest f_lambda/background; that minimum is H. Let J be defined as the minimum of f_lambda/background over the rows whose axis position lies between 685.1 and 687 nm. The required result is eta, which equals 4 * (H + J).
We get 8.09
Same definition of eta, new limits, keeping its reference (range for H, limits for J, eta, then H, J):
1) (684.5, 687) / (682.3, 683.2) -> 8.08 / 0.98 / 1.04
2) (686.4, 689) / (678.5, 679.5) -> 7.90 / 0.95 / 1.02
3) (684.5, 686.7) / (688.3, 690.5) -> 7.80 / 1.00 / 0.95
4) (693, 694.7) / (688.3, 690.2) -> 7.44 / 0.91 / 0.95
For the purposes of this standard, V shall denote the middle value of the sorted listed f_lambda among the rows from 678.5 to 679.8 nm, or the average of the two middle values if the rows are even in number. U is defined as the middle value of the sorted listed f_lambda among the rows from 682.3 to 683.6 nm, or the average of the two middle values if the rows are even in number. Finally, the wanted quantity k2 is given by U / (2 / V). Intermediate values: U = 14.7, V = 14.4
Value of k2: 106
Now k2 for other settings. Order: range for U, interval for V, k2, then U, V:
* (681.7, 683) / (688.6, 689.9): 101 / 14.6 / 13.8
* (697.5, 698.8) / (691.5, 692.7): 95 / 13.9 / 13.7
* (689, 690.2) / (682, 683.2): 102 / 14.0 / 14.6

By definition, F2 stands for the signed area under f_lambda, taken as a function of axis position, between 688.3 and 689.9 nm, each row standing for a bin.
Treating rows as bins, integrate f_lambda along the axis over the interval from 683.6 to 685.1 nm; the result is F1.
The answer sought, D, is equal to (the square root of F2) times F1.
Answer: 101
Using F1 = 21.5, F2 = 22.0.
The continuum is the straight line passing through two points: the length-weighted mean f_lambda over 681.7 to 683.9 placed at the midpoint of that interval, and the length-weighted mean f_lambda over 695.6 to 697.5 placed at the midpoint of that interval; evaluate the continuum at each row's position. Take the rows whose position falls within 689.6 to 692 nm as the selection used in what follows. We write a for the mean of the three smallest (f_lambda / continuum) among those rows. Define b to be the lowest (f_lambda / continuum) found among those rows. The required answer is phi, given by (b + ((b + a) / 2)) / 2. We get 0.978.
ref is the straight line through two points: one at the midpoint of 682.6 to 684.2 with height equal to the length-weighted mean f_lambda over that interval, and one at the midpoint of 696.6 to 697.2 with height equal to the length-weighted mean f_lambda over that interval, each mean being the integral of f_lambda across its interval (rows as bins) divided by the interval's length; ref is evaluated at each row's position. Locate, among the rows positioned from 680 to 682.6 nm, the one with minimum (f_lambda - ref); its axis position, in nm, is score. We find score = 680.257 nm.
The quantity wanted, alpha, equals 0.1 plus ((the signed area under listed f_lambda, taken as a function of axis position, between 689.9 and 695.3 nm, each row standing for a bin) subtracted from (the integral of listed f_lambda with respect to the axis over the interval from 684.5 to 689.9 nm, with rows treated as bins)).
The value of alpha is 3.2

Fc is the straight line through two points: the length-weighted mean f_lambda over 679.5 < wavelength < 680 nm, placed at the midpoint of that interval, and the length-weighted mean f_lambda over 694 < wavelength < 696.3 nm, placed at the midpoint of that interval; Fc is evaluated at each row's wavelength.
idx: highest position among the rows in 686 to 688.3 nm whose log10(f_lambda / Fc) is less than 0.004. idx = 687.184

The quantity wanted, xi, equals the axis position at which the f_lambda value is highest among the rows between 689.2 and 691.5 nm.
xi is 689.720 nm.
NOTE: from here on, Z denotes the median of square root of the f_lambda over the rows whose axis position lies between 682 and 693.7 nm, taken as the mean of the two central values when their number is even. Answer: 3.75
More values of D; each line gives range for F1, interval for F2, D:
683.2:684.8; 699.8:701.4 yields 107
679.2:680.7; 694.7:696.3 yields 100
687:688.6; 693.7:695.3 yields 103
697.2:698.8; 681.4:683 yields 107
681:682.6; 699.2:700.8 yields 106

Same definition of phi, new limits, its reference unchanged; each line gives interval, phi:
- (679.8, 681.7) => 0.968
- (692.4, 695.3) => 0.940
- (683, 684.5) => 0.990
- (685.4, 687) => 0.974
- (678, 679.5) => 0.948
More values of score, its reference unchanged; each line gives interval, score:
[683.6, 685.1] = 684.972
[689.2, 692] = 690.356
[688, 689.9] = 688.768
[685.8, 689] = 688.768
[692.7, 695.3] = 693.862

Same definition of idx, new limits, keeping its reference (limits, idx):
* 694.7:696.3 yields 696.102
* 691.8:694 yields 693.862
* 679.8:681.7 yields 679.944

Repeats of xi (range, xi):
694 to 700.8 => 698.350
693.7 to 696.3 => 695.141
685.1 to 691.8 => 685.919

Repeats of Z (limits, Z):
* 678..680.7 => 3.79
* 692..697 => 3.65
